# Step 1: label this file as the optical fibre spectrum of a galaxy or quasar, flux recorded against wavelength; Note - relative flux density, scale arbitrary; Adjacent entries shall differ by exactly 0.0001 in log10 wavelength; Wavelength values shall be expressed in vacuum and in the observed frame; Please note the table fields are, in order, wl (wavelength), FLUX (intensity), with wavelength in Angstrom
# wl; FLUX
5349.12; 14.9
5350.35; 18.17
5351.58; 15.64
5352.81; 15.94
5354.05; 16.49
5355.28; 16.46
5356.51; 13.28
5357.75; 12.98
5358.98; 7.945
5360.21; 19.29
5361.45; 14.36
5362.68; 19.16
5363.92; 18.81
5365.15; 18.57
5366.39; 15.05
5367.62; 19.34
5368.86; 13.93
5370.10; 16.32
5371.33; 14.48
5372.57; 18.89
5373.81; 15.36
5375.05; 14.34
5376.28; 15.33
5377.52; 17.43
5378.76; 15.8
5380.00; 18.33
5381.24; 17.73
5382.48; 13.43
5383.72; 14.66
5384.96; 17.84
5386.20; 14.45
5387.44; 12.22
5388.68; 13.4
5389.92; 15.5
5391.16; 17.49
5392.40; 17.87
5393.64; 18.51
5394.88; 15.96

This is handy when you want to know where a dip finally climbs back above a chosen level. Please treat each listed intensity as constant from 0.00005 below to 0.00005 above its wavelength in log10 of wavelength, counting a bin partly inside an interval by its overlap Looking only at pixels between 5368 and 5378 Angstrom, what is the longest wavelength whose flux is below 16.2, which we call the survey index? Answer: 5376.28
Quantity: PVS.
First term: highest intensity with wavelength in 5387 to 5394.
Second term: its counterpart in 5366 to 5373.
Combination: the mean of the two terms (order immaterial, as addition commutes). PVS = 18.9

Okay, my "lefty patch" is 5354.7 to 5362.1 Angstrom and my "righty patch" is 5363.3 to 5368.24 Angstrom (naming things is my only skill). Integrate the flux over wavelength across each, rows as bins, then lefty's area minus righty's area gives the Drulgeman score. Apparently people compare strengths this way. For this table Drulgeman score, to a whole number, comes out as 15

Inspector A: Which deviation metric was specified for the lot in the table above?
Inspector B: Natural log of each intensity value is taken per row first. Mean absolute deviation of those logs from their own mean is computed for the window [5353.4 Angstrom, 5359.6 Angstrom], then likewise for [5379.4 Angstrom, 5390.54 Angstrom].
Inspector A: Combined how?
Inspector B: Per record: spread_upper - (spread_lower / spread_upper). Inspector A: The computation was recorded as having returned -1.5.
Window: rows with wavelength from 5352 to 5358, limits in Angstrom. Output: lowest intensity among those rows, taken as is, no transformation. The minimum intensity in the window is 12.98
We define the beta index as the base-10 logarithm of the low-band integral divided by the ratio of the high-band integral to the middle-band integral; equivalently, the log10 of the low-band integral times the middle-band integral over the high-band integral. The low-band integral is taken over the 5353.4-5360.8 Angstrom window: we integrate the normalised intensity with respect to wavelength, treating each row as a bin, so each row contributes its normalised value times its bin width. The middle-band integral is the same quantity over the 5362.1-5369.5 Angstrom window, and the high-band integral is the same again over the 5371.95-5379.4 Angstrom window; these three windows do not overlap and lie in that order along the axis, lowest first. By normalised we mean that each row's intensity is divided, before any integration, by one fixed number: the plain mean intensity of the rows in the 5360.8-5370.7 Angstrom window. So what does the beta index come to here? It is 0.83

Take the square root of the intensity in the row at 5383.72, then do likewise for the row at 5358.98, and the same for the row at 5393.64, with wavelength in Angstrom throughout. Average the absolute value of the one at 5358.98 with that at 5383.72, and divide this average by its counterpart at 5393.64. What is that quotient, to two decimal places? 0.77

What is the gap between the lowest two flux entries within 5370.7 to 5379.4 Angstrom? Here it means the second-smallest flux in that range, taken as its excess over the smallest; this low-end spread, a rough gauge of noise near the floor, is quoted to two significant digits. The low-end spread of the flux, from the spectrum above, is 0.14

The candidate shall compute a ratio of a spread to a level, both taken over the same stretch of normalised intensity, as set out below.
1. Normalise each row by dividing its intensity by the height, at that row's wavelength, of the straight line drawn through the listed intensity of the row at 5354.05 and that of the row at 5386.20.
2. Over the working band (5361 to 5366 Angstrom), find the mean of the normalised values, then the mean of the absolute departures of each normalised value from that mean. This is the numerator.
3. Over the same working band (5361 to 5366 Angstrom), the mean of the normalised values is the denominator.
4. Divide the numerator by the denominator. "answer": 0.098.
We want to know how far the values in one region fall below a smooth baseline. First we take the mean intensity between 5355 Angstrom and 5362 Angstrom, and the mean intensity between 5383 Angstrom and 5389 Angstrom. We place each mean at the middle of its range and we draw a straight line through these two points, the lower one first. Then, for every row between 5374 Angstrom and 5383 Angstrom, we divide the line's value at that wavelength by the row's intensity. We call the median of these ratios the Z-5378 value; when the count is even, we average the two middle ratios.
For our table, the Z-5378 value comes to 0.91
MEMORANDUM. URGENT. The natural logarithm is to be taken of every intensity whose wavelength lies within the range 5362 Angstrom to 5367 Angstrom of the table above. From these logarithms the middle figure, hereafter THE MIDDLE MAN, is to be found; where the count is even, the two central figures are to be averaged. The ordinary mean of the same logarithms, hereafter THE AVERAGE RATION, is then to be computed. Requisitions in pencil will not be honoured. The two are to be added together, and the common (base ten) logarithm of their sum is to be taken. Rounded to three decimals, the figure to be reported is 0.764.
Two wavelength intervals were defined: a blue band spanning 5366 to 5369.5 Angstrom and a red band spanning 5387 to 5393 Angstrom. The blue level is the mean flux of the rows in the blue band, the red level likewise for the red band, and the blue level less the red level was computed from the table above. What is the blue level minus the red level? 0.8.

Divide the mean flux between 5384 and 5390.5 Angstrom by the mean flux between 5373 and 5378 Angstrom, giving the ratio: 0.94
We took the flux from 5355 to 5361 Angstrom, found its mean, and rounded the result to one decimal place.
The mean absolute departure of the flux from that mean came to 3.1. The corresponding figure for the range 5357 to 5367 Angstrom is 3.2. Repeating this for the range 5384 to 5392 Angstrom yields 1.8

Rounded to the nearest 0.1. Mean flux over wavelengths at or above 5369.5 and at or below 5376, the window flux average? 15.9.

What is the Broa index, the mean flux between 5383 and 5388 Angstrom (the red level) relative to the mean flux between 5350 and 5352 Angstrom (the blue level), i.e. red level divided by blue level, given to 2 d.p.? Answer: 0.88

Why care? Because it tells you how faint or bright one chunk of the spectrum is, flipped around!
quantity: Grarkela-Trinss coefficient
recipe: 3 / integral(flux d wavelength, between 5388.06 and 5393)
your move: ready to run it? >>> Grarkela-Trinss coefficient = 0.038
